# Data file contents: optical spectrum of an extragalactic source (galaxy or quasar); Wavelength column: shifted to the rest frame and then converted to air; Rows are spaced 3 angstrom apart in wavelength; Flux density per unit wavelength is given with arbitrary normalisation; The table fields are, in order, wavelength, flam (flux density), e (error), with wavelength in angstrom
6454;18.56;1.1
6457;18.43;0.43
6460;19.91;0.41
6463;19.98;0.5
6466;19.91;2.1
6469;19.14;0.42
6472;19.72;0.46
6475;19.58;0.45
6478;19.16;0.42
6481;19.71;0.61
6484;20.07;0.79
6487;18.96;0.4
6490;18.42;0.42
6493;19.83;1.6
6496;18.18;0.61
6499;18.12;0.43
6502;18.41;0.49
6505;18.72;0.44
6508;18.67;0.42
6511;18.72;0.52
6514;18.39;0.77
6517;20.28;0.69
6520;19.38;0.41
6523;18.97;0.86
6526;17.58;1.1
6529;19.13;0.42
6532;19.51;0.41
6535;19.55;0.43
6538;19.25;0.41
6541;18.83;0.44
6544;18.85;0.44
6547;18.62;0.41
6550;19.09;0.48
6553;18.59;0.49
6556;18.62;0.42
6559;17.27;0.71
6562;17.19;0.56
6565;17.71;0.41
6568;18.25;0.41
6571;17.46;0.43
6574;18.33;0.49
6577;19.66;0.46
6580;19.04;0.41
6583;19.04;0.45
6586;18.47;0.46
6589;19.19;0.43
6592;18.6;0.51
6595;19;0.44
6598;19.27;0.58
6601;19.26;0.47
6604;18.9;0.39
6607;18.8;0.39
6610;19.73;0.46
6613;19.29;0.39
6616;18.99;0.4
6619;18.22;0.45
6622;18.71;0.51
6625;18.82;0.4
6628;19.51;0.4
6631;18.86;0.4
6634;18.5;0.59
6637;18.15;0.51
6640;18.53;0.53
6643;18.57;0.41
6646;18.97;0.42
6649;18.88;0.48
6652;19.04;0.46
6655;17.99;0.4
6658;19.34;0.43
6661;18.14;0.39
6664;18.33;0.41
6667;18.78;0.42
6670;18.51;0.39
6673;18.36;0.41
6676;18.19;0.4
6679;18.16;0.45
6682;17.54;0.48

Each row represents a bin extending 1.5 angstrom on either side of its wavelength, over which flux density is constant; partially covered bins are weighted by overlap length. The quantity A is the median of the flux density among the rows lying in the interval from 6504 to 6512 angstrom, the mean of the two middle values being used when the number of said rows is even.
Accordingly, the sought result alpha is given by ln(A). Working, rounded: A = 18.7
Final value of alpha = 2.93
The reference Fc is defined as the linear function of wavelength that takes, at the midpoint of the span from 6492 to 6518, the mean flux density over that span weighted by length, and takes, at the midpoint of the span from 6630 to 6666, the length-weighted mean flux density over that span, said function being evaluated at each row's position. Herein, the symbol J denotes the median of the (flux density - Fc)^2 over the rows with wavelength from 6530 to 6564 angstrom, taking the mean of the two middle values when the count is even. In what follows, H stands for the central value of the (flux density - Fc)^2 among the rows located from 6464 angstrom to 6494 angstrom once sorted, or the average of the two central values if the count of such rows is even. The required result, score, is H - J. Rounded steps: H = 0.73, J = 0.140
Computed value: 0.59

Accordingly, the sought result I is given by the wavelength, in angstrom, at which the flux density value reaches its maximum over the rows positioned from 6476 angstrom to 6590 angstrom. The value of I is 6517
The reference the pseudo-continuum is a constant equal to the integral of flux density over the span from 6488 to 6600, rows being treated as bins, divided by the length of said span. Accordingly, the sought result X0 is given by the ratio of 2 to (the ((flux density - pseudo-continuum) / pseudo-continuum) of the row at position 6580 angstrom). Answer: 114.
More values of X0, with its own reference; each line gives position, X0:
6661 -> -65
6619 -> -76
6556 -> -409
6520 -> 56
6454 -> -247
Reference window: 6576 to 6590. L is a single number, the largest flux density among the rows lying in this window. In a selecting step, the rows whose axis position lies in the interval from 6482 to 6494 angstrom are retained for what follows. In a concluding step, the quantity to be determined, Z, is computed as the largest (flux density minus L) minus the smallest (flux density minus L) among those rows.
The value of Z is 1.65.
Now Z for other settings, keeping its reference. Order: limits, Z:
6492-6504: 1.71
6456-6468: 1.55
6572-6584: 1.33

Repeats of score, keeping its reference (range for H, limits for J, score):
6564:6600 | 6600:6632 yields 0.04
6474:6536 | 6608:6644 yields 0.27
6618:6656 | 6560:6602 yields -0.16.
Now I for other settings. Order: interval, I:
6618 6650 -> 6628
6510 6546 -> 6517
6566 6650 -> 6610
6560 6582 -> 6577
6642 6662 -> 6658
